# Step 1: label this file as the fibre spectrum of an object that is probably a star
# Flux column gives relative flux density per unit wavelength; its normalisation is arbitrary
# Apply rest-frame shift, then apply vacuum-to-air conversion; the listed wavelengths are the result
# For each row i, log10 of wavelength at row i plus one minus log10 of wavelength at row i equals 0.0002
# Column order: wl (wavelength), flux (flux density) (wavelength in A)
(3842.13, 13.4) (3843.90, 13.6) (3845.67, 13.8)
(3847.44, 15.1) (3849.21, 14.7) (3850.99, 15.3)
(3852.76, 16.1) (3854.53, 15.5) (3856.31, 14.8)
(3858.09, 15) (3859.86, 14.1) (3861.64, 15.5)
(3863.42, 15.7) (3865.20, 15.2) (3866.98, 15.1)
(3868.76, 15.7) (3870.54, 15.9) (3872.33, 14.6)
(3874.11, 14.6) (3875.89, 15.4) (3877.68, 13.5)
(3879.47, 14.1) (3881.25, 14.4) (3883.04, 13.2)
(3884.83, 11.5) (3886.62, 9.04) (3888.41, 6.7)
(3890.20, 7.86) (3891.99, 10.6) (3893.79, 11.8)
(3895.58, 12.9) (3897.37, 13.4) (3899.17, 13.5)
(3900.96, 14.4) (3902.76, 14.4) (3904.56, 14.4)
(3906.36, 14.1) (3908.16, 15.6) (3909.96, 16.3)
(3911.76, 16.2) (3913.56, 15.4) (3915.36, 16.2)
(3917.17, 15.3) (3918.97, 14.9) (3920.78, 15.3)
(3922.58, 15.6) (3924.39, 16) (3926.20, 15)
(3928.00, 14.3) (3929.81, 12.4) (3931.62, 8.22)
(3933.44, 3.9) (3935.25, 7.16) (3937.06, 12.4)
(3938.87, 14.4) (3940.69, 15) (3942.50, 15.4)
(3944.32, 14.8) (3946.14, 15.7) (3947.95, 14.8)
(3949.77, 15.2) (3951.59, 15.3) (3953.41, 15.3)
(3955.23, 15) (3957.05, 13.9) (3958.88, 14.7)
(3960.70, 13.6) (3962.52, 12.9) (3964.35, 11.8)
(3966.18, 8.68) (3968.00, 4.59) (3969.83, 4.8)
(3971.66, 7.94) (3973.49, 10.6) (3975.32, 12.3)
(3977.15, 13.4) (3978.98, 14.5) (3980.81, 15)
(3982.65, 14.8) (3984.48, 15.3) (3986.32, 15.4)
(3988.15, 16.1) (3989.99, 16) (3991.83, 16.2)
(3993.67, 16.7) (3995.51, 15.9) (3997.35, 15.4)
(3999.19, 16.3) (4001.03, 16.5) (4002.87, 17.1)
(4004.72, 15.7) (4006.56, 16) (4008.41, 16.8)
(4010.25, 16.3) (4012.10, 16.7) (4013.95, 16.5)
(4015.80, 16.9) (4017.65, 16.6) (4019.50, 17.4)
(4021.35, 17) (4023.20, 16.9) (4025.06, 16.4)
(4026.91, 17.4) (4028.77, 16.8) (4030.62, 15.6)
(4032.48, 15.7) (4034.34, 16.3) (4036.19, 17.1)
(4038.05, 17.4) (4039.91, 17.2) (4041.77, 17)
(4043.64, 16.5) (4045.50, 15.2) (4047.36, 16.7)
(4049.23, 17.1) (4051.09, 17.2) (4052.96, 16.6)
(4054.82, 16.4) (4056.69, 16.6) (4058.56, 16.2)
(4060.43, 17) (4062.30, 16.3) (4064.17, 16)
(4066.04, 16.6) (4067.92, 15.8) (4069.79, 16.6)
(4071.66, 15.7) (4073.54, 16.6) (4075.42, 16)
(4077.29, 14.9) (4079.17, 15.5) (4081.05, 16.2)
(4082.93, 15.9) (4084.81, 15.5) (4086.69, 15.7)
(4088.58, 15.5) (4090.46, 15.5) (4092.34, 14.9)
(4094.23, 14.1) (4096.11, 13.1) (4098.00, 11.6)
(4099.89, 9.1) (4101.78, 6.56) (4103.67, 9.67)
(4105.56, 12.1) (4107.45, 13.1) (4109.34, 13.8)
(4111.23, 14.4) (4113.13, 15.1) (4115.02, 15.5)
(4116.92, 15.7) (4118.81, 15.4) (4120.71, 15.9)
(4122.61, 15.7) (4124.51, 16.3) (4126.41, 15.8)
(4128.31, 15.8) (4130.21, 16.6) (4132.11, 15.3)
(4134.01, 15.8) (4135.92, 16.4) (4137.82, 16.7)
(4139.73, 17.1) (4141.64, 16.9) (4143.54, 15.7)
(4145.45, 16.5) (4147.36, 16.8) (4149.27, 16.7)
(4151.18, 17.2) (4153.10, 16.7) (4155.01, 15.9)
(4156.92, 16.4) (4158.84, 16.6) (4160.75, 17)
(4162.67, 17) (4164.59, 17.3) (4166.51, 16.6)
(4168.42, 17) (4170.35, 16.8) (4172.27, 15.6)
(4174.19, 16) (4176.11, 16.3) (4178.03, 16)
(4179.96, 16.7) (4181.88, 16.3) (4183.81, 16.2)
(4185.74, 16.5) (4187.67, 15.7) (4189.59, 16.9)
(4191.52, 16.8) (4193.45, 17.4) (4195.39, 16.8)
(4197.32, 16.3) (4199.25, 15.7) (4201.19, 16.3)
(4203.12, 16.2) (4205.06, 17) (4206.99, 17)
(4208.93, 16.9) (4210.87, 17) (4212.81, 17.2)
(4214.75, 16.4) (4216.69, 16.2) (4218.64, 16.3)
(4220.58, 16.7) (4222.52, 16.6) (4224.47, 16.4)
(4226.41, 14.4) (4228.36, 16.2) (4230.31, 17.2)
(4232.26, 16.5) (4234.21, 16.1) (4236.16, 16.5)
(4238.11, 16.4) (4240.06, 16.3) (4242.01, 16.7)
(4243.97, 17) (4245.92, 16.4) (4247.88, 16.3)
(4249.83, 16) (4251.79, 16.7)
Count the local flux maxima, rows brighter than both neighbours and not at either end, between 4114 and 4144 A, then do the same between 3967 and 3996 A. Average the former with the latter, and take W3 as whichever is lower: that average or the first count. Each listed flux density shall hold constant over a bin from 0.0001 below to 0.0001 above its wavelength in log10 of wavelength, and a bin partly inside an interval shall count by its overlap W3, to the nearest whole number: 4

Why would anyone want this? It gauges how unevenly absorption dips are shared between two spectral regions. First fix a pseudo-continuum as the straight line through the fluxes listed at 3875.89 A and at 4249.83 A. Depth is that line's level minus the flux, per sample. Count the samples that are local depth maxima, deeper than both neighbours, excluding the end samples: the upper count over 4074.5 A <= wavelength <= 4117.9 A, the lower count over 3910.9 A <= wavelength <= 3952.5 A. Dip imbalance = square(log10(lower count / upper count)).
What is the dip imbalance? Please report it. 0.049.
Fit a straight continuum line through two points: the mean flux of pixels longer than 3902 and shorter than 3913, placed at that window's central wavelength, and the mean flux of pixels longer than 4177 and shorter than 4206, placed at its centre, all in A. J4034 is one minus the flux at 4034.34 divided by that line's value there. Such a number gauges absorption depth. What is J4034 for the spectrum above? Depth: -0.035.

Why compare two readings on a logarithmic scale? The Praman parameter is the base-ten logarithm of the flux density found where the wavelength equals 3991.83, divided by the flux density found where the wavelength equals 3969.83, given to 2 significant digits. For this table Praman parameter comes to 0.53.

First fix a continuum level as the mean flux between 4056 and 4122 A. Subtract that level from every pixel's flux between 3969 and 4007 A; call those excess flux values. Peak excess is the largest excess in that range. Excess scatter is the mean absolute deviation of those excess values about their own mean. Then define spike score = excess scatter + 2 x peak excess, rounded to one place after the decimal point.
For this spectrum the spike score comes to 7.0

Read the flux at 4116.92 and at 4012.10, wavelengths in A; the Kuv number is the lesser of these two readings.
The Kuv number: 15.7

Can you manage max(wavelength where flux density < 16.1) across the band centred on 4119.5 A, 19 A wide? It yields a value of 4128.31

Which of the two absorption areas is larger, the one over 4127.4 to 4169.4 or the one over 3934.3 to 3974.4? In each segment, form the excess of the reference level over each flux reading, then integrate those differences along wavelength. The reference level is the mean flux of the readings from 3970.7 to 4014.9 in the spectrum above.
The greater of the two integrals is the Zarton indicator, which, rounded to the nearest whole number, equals 108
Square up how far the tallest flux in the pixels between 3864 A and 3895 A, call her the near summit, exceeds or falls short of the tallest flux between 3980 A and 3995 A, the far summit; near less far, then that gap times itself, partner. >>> 0.6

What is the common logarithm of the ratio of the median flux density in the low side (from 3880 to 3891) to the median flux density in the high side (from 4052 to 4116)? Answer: -0.18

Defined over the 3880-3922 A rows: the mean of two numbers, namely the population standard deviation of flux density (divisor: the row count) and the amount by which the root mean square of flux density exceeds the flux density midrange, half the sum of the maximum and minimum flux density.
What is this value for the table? 2.4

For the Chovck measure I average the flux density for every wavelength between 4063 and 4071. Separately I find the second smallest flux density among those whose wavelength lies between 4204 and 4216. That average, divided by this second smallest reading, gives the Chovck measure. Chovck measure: 0.96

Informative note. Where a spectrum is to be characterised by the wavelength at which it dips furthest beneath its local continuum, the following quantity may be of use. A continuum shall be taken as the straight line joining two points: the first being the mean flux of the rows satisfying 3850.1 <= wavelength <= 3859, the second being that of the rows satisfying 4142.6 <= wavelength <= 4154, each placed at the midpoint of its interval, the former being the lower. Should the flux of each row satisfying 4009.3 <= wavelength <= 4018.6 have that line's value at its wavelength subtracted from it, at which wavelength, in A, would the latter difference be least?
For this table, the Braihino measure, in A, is 4010.25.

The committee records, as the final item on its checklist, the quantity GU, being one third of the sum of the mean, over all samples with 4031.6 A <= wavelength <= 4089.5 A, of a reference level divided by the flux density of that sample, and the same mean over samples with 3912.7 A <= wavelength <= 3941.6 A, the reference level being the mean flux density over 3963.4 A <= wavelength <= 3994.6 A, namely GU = 0.63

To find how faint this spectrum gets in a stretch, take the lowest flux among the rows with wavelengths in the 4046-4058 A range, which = 16.4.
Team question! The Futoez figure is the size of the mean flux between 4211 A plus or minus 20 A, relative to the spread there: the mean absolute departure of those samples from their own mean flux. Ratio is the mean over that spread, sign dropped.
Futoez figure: 36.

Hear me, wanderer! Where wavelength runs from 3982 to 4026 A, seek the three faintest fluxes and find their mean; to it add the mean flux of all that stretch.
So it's 31.5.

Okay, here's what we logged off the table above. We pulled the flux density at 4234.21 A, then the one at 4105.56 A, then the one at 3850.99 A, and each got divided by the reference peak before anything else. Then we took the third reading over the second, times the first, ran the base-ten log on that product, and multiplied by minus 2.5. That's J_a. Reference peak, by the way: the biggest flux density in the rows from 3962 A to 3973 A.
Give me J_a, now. -0.50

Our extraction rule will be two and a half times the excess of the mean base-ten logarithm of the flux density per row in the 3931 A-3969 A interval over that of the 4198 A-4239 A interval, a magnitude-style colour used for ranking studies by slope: -0.4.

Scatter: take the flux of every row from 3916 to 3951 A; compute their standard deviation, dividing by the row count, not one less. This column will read 3.3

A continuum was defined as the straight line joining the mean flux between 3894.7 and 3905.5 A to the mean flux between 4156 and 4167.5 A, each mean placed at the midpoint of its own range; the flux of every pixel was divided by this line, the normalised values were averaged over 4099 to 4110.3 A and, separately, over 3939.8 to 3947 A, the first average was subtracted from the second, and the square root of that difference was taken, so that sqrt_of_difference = 0.63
